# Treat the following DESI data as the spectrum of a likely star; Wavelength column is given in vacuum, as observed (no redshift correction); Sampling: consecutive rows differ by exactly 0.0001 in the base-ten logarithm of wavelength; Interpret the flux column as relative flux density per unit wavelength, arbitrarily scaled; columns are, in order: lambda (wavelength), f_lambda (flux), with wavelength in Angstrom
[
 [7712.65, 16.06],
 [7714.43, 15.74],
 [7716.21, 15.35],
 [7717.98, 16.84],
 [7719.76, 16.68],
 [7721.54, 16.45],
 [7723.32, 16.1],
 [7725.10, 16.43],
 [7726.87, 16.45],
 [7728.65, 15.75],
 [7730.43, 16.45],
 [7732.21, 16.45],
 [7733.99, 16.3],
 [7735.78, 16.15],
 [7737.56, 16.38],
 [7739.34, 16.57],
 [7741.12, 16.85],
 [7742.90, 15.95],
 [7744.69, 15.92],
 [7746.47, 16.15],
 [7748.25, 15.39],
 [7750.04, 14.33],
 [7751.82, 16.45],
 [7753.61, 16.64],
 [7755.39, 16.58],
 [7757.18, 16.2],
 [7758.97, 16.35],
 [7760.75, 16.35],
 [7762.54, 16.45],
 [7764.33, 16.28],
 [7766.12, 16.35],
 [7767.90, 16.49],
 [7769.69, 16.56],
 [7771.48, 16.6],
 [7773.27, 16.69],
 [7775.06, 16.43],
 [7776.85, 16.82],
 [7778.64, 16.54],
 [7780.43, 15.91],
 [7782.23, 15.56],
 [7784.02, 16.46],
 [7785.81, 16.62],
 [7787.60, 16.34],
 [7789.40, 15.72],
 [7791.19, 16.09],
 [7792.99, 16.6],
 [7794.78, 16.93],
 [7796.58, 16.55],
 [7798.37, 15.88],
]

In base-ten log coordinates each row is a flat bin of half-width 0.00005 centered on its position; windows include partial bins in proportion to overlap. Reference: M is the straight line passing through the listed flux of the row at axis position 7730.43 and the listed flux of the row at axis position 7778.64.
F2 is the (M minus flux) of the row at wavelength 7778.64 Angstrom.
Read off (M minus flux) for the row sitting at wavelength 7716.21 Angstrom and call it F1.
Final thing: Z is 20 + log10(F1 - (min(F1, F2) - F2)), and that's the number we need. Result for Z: 20.0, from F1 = 1.1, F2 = 0.00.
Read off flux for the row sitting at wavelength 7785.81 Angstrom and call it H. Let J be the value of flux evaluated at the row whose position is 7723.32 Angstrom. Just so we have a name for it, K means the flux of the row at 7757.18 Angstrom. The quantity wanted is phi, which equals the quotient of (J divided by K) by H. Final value 0.0598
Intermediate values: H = 16.62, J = 16.1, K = 16.2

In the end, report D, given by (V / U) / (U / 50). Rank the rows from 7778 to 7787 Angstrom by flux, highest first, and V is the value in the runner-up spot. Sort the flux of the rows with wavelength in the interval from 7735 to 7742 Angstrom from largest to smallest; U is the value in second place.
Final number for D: 3.01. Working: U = 16.57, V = 16.54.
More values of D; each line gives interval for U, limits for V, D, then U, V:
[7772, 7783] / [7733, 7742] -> 2.97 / 16.69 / 16.57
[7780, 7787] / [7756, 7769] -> 3.04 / 16.46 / 16.45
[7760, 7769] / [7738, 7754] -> 3.07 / 16.45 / 16.64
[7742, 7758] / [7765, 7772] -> 3.01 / 16.58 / 16.56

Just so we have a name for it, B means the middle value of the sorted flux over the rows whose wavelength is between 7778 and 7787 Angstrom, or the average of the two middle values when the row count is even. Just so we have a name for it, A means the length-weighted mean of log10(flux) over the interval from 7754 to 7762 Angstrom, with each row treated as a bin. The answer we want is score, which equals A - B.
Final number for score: -15.2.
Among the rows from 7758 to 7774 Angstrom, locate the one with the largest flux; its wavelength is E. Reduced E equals 7773.27 Angstrom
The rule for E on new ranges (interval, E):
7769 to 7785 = 7776.85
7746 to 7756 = 7753.61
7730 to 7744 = 7741.12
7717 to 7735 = 7717.98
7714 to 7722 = 7717.98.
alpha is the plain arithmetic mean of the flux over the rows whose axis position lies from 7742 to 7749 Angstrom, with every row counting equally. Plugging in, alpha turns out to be 15.9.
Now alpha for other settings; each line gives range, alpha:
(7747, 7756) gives 15.9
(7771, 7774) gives 16.6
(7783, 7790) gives 16.3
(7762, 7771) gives 16.4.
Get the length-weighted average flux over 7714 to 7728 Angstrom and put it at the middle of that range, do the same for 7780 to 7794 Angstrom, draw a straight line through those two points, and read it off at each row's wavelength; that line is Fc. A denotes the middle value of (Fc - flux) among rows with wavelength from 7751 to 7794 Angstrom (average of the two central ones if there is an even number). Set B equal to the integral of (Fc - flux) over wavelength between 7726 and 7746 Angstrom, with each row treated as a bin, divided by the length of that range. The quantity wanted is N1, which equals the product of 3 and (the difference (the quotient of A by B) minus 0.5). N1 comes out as 15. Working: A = -0.242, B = -0.04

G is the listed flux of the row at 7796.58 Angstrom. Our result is 16.55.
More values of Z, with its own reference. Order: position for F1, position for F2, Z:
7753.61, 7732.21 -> 17.5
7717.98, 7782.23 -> 20.0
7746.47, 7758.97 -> 19.5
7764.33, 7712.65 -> 19.6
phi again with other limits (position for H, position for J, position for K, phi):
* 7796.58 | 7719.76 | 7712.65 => 0.0628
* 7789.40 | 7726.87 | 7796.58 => 0.0632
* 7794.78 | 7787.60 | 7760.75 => 0.0590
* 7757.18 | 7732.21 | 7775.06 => 0.0618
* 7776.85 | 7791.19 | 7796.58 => 0.0578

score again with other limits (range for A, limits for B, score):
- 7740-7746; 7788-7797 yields -15.3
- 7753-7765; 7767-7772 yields -15.3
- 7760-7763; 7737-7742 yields -15.4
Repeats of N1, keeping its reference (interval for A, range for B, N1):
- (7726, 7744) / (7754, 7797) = 1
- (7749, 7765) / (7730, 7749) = -60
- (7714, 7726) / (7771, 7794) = 2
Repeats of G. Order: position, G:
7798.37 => 15.88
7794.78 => 16.93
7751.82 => 16.45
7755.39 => 16.58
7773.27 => 16.69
